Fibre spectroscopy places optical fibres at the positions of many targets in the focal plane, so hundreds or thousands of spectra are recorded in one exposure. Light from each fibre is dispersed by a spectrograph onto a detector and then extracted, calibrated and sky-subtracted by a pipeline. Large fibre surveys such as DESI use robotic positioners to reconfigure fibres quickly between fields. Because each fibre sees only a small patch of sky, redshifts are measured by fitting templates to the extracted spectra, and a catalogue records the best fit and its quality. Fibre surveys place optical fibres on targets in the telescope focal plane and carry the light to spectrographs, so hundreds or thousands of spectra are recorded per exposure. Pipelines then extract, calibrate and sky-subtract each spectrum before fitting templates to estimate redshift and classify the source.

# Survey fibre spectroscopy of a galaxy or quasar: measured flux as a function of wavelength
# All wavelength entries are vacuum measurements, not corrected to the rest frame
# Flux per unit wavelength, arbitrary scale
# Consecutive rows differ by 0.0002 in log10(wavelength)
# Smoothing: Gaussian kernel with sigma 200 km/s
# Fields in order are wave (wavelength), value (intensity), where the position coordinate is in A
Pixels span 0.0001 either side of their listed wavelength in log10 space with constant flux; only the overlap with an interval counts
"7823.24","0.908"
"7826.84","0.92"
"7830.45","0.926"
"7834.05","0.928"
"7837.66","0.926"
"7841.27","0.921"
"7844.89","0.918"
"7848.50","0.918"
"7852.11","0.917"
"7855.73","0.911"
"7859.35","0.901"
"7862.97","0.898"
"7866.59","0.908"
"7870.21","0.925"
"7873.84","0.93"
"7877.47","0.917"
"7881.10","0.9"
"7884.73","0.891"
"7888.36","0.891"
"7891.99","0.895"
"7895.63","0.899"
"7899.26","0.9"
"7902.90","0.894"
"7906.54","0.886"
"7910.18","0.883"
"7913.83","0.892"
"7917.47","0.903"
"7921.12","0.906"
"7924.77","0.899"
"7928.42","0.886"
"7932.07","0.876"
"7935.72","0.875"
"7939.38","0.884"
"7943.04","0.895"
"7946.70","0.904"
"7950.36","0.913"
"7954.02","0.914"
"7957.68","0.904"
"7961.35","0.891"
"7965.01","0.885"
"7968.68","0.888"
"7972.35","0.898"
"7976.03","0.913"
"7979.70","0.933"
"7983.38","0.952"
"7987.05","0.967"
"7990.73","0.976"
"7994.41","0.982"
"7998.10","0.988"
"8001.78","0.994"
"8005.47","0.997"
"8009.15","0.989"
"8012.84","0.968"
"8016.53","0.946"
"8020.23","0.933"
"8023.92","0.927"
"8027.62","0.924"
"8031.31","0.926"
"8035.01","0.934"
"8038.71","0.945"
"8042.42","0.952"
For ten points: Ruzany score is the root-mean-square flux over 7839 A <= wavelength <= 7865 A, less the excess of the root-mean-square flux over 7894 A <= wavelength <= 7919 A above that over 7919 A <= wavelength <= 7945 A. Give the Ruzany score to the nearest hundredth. 0.91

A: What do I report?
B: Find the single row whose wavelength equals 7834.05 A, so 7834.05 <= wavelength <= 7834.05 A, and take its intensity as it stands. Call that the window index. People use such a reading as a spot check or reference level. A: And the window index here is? 0.928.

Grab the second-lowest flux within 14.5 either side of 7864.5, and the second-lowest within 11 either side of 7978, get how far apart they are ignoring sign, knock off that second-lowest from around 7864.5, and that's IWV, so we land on -0.898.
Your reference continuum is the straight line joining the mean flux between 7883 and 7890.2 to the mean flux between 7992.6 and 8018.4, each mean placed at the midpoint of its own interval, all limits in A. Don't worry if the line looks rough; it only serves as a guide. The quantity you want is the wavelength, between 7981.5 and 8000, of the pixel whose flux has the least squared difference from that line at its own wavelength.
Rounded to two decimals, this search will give 7987.05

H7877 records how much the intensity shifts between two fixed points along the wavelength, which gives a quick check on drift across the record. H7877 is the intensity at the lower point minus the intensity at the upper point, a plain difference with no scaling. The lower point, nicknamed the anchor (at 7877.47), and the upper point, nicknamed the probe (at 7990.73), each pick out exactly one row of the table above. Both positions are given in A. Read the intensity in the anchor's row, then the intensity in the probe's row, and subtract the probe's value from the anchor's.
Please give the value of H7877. -0.059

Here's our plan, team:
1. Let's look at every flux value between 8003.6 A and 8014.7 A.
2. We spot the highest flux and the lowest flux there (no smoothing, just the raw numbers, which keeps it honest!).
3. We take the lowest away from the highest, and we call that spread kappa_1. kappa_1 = 0.029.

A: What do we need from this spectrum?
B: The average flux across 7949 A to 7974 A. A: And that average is 0.899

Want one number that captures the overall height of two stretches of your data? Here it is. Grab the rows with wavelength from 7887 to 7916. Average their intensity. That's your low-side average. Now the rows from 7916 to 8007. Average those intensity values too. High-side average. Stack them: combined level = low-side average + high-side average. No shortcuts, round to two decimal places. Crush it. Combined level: 1.81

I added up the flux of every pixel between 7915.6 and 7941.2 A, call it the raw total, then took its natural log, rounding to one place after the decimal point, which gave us 1.8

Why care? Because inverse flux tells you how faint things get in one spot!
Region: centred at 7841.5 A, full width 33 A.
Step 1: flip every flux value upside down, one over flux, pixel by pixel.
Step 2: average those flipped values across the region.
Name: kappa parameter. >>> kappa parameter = 1.09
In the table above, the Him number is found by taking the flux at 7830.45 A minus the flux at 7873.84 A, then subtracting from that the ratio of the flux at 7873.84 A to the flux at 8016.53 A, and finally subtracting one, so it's -1.99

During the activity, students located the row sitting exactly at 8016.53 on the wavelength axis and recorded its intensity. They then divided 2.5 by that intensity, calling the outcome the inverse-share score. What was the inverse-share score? 2.64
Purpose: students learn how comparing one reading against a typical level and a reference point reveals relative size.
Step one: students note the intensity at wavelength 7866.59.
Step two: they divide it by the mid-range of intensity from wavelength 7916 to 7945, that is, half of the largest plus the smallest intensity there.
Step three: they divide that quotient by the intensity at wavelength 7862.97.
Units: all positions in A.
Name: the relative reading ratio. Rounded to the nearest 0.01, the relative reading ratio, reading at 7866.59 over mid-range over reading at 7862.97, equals 1.14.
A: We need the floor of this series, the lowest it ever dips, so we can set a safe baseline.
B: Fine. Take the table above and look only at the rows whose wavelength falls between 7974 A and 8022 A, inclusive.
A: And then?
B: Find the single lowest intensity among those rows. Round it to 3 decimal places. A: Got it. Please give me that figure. 0.913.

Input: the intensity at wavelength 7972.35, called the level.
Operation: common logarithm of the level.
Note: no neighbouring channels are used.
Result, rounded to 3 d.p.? -0.047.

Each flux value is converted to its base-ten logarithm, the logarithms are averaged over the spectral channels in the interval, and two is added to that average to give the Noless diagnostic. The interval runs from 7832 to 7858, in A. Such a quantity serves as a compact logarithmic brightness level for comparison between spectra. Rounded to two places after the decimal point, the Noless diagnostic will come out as 1.96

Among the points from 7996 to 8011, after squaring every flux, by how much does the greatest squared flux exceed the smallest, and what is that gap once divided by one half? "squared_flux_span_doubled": 0.04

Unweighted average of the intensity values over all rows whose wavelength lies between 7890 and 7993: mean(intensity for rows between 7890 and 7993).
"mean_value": 0.904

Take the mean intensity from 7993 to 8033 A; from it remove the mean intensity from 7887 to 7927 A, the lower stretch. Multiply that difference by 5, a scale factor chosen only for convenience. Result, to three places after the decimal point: 0.330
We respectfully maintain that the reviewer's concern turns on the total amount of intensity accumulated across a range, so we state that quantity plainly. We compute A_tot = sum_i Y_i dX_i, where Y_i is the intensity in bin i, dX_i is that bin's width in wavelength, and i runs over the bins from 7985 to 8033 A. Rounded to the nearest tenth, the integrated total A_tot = 46.2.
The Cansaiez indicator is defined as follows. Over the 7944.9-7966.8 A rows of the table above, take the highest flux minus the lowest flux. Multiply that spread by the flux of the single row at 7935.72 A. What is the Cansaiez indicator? 0.0254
